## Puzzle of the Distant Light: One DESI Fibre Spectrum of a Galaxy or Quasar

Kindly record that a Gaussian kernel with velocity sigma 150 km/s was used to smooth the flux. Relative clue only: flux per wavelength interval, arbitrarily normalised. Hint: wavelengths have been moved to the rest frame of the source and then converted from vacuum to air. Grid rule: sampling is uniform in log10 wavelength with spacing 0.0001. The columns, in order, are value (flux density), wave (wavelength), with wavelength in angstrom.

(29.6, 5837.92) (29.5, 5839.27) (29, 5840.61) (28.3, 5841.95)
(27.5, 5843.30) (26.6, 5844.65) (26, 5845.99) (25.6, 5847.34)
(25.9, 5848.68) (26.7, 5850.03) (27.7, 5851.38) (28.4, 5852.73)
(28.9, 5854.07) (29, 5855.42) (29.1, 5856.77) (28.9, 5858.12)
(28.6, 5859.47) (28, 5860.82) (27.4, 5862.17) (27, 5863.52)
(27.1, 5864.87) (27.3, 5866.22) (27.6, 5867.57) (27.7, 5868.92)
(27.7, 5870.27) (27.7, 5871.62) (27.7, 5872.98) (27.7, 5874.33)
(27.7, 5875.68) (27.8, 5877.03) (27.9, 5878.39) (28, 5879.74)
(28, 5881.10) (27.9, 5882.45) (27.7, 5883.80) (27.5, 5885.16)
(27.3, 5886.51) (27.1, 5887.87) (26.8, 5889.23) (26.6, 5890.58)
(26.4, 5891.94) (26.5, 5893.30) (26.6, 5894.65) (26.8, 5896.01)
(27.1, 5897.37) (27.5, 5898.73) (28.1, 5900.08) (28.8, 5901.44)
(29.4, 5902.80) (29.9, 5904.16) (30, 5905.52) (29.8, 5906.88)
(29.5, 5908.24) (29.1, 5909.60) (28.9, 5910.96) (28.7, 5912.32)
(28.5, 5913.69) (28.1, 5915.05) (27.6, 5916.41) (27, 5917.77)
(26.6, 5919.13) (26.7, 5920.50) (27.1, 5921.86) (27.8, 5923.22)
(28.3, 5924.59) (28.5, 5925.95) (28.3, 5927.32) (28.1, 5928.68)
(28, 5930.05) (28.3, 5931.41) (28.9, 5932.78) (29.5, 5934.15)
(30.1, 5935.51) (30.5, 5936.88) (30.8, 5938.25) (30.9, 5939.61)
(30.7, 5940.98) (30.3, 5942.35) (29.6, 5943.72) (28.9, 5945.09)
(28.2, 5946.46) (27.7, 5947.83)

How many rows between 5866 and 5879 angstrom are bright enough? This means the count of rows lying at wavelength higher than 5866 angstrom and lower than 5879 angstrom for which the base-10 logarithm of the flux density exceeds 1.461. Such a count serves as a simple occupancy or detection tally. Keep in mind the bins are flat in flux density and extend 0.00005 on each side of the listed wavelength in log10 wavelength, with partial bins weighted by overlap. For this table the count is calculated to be 0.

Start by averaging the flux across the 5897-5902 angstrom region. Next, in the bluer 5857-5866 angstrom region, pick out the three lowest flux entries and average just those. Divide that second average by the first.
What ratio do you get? 0.97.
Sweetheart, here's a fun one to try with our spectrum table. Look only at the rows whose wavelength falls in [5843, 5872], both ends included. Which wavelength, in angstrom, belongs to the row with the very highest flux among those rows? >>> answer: 5856.77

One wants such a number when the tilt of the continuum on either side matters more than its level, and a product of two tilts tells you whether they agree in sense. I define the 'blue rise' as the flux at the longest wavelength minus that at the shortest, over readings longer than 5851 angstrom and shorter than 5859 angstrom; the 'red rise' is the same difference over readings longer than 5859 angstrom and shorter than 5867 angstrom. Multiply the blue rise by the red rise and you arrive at -1.6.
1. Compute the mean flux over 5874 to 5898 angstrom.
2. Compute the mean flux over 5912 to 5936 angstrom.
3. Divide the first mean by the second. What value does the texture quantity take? 0.97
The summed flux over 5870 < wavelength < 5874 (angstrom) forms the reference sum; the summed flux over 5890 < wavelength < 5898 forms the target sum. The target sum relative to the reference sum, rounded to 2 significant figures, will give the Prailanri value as 1.9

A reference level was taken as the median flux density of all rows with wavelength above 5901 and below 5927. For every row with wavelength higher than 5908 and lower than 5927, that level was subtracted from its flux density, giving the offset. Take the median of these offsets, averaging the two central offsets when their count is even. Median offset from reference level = -0.30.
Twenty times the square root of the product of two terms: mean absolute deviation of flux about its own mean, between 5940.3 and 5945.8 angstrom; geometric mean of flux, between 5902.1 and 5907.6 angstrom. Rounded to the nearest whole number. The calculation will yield 86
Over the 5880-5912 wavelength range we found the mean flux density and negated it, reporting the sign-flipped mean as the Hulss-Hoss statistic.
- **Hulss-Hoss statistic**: -28.0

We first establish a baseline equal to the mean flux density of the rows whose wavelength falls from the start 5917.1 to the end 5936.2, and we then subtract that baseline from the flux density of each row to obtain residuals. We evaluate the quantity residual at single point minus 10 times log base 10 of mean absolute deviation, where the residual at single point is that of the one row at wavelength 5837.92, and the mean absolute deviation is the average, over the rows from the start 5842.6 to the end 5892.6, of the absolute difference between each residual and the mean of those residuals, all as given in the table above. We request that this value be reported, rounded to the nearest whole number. 4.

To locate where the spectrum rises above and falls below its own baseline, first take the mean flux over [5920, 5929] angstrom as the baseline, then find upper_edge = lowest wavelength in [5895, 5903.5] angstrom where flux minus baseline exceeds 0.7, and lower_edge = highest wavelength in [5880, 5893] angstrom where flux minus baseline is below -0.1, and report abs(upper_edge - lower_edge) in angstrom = 9.5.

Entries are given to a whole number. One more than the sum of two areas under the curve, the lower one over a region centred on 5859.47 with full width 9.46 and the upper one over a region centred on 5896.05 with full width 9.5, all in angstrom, 525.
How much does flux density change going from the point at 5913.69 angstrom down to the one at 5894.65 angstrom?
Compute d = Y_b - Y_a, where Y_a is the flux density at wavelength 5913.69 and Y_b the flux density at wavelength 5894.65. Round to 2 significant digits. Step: -1.9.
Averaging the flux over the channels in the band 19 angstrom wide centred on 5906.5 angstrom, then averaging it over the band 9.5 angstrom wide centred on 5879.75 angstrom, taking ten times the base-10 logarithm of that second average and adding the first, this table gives 43.3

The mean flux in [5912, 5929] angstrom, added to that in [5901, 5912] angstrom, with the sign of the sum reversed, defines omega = -57.2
